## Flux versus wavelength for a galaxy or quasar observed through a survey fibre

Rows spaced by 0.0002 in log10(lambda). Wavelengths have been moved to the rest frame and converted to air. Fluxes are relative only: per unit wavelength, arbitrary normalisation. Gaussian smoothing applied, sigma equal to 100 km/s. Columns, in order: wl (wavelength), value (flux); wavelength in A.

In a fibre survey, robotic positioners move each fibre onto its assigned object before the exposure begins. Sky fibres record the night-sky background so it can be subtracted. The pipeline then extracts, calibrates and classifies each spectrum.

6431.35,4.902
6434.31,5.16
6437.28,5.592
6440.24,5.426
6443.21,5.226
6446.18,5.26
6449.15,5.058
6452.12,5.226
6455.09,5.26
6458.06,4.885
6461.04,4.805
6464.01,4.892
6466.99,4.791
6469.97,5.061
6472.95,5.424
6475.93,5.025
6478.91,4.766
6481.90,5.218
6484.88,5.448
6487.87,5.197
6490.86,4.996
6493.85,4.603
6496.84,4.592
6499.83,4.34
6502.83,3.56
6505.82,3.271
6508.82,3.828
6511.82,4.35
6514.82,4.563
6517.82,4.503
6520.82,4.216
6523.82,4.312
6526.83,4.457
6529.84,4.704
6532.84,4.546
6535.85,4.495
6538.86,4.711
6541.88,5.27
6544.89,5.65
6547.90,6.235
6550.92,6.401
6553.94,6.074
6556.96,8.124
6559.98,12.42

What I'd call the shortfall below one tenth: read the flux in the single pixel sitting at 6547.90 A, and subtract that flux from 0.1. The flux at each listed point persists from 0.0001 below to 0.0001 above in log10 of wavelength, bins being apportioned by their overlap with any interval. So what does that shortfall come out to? -6.1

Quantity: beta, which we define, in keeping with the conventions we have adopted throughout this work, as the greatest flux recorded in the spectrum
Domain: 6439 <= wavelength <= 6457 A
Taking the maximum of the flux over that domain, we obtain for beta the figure 5.426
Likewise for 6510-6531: 4.704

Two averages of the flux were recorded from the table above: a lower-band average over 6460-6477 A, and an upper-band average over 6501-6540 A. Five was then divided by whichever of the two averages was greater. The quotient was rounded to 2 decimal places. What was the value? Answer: 1.00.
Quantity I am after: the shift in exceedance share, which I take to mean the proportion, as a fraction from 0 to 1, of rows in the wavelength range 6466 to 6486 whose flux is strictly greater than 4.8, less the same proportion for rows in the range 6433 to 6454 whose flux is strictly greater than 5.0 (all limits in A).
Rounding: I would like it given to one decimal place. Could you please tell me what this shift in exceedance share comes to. -0.3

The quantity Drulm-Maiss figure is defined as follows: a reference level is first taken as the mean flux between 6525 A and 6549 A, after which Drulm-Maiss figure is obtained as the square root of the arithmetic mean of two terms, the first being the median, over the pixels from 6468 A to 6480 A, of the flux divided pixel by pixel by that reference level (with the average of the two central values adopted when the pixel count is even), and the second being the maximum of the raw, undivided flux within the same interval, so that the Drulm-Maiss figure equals 1.79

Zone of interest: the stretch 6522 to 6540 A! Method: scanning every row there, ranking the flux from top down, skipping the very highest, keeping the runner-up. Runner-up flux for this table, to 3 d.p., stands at 4.704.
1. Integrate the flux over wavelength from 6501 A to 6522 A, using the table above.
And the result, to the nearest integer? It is 85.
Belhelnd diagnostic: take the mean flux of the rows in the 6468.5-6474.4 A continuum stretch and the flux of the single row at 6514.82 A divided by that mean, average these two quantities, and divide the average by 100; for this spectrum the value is 0.0306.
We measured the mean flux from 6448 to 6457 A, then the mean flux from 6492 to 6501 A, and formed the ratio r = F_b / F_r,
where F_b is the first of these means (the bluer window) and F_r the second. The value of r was 1.1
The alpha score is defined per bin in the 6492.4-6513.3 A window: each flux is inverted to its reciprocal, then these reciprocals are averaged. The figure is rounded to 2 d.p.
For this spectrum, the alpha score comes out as 0.25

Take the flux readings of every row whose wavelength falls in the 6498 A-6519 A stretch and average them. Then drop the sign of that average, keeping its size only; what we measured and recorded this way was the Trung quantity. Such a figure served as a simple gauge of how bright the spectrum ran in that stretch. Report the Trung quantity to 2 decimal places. 4.06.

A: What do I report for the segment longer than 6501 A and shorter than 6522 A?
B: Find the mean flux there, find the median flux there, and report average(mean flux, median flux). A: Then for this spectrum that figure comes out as 4.1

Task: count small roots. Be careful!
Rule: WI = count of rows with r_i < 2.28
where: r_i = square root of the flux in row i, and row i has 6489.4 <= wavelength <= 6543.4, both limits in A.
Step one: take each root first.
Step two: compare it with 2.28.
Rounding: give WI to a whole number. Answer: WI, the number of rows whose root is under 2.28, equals 17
